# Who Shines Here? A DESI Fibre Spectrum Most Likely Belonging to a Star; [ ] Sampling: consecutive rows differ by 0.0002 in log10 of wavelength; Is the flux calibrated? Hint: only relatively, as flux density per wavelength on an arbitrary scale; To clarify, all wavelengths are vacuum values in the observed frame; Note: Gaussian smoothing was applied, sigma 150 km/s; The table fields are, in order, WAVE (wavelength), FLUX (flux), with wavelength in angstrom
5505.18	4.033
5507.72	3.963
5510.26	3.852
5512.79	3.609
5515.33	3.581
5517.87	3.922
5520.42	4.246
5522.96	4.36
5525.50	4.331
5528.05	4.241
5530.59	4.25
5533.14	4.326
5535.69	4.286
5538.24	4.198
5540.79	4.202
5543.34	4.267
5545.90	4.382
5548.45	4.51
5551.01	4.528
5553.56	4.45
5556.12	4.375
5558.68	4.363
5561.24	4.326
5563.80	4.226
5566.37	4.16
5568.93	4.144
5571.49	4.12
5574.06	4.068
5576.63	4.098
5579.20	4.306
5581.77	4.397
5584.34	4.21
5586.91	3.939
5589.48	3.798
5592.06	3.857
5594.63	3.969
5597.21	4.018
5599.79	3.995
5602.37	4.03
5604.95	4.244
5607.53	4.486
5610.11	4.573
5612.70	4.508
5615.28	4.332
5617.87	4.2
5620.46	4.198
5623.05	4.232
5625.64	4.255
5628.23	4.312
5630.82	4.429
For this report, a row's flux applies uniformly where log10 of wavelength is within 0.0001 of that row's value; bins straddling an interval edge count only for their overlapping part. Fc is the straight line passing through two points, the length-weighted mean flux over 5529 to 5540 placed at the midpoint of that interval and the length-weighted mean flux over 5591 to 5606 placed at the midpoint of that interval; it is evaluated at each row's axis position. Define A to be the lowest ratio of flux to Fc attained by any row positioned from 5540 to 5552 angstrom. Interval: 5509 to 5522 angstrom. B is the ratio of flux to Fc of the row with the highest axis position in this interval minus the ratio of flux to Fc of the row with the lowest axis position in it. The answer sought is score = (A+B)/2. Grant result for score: 0.55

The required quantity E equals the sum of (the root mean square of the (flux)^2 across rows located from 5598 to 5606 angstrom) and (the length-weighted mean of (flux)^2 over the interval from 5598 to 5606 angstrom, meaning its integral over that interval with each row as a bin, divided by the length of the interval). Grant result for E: 33.4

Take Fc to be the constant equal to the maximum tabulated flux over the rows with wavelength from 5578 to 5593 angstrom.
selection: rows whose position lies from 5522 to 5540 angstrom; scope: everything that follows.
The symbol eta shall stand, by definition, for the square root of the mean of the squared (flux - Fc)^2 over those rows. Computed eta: 0.02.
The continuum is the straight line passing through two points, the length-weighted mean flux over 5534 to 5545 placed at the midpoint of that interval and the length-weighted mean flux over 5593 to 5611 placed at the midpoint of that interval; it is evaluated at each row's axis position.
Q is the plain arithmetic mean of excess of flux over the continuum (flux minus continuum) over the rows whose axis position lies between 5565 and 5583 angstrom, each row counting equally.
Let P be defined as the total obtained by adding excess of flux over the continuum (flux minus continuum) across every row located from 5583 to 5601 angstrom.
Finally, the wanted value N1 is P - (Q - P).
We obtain -3.0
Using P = -1.51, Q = -0.02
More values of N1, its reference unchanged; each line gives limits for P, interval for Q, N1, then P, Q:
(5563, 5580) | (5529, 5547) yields -0.7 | -0.34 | 0.03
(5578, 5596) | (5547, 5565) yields -1.9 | -0.86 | 0.17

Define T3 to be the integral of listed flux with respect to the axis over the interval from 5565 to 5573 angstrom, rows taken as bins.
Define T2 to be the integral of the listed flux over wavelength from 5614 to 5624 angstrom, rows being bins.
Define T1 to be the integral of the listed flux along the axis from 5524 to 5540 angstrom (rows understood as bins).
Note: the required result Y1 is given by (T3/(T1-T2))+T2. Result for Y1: 44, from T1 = 68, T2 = 42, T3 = 33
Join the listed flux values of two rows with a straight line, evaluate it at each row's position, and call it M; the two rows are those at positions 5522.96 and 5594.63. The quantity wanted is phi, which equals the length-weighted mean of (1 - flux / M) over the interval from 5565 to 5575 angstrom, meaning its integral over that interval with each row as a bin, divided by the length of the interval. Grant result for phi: -0.005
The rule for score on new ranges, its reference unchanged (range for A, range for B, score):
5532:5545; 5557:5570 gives 0.47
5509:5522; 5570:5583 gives 0.45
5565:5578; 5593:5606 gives 0.53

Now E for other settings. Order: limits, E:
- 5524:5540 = 36.5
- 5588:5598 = 30.6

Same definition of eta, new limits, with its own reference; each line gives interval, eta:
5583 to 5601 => 0.22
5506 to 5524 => 0.38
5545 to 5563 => 0.01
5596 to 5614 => 0.10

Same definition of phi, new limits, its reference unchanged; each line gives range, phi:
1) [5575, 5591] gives -0.021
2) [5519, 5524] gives 0.018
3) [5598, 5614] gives -0.100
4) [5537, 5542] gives 0.016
